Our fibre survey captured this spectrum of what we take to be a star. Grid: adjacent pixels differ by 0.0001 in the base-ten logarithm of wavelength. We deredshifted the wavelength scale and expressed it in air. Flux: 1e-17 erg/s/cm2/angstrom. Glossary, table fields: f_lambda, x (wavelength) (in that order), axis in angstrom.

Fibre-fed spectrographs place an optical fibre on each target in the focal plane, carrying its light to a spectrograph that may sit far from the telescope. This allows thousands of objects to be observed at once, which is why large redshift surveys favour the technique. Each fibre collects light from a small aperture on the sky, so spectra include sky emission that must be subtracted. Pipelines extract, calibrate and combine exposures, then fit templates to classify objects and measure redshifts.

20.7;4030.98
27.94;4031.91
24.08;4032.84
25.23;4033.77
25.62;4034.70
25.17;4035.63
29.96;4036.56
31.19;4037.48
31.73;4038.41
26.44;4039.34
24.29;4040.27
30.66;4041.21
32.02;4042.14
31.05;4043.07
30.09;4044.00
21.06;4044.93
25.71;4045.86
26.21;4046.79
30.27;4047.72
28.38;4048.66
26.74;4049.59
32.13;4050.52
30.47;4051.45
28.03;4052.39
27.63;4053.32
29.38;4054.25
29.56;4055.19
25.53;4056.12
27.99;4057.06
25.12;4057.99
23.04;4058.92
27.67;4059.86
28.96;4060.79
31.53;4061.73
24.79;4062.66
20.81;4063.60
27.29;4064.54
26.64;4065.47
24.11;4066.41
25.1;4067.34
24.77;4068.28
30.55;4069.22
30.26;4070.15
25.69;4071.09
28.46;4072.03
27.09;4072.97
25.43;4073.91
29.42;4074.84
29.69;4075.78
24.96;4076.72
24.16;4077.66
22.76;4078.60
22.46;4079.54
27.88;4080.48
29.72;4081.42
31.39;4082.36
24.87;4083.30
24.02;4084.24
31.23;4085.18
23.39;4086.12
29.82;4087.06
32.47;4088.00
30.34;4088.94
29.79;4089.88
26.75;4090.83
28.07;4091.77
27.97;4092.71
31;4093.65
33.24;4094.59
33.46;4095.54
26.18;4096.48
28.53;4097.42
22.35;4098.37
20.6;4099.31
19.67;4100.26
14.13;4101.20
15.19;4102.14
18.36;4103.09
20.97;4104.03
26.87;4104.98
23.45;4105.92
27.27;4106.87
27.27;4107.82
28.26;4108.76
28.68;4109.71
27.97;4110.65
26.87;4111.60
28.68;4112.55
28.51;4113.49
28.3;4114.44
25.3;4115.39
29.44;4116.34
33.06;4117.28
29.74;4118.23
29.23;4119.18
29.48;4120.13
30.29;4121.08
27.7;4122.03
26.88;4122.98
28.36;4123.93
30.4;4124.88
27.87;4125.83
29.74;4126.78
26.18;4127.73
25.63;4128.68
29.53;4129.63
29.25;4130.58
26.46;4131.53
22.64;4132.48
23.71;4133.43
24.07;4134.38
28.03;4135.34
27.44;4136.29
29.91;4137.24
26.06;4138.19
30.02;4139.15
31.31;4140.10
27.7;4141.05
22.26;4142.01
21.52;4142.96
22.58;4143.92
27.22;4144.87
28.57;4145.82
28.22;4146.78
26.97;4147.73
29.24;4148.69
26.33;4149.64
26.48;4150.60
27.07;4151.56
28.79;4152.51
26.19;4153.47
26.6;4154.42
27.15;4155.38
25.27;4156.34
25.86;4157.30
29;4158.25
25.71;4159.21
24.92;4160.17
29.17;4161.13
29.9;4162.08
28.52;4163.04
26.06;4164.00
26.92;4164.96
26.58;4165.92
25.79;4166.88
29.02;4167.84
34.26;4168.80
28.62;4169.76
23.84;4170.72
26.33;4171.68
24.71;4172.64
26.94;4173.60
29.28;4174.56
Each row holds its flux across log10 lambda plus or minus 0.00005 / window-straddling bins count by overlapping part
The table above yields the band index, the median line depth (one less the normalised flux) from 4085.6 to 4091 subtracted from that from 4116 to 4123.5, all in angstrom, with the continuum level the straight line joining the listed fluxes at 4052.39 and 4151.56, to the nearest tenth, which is 0.0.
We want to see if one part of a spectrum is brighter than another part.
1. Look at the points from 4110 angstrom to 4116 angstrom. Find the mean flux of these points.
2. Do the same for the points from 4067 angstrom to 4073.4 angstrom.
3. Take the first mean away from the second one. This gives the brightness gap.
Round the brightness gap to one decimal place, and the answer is -0.2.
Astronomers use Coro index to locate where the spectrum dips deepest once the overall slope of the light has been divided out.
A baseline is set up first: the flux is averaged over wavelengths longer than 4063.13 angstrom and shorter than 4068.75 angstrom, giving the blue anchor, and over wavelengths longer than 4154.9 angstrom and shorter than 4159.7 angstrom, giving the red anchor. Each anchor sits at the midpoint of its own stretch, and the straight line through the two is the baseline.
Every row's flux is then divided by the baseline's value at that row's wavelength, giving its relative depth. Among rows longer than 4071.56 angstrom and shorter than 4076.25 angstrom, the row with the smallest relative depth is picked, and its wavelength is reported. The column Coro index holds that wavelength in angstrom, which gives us 4073.91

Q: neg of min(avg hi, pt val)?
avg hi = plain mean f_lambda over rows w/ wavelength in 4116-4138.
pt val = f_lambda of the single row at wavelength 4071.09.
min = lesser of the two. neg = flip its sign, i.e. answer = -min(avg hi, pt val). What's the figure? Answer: -25.7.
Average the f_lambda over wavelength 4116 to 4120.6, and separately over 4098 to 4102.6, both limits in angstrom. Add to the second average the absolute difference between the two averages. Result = 30.2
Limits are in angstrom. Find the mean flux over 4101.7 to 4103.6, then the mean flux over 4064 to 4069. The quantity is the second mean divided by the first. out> 1.525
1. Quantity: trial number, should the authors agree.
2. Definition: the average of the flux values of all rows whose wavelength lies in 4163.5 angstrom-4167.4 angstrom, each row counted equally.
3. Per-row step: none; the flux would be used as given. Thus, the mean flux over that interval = 26.3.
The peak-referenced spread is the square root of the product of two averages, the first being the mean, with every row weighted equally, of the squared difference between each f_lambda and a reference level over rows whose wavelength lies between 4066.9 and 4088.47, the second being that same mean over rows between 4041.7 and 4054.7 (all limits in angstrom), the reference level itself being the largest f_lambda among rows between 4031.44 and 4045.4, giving 26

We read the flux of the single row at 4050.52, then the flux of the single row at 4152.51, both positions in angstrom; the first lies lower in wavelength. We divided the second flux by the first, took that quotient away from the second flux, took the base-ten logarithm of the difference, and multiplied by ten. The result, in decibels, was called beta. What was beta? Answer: 14.5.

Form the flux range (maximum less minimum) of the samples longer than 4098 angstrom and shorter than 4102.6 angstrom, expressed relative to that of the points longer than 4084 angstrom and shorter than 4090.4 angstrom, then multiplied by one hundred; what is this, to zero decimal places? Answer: 91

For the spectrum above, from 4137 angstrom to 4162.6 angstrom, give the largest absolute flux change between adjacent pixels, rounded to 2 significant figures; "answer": 5.4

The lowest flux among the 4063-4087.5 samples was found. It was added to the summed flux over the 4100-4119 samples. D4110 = 529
